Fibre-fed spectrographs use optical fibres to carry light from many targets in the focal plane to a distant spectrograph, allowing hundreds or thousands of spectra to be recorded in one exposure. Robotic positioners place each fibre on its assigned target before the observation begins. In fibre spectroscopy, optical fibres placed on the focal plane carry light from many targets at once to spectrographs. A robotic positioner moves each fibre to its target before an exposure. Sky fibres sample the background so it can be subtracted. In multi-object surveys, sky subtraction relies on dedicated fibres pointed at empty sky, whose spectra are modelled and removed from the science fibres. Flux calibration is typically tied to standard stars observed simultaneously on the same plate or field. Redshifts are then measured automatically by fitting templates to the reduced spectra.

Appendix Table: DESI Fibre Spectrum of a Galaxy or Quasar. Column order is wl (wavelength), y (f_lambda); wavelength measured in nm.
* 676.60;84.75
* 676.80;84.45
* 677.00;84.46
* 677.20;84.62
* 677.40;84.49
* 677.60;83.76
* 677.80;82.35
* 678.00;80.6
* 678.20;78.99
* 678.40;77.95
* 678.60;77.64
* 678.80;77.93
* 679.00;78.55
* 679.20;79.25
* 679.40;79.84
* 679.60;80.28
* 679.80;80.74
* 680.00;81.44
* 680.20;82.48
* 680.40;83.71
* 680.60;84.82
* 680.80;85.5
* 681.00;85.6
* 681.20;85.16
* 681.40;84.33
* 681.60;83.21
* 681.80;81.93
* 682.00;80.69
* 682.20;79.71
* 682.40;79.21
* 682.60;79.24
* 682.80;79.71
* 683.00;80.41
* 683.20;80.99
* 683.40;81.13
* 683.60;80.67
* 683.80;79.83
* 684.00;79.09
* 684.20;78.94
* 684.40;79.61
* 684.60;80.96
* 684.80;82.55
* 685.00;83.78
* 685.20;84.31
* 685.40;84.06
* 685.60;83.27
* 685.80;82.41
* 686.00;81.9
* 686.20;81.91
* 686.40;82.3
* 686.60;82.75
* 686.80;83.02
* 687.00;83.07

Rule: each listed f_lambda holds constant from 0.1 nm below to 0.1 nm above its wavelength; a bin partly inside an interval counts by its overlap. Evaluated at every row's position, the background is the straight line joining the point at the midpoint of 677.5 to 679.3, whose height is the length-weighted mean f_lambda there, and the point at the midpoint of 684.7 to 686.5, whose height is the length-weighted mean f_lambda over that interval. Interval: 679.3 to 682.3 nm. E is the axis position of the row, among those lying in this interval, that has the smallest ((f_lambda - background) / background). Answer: 682.20 nm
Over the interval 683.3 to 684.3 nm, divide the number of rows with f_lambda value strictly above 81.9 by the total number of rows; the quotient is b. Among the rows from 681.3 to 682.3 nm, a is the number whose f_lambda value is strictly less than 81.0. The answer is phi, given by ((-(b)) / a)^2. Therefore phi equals 0.00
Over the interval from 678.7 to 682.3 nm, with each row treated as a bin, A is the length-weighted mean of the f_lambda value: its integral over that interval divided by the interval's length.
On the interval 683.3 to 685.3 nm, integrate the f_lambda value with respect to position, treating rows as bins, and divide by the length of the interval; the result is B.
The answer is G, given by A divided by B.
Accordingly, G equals 1.01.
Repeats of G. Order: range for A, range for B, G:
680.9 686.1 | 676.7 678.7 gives 1.00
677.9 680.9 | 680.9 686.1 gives 0.99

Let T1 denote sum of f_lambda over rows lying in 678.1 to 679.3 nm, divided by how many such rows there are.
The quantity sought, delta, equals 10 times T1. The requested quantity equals 784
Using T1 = 78.4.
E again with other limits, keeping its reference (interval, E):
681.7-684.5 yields 684.20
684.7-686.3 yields 686.20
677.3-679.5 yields 678.60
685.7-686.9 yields 686.20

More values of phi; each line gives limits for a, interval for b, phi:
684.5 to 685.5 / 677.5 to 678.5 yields 0.16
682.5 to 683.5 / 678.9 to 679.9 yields 0.00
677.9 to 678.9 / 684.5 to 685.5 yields 0.03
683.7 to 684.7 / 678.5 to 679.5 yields 0.00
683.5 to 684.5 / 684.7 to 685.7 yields 0.04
